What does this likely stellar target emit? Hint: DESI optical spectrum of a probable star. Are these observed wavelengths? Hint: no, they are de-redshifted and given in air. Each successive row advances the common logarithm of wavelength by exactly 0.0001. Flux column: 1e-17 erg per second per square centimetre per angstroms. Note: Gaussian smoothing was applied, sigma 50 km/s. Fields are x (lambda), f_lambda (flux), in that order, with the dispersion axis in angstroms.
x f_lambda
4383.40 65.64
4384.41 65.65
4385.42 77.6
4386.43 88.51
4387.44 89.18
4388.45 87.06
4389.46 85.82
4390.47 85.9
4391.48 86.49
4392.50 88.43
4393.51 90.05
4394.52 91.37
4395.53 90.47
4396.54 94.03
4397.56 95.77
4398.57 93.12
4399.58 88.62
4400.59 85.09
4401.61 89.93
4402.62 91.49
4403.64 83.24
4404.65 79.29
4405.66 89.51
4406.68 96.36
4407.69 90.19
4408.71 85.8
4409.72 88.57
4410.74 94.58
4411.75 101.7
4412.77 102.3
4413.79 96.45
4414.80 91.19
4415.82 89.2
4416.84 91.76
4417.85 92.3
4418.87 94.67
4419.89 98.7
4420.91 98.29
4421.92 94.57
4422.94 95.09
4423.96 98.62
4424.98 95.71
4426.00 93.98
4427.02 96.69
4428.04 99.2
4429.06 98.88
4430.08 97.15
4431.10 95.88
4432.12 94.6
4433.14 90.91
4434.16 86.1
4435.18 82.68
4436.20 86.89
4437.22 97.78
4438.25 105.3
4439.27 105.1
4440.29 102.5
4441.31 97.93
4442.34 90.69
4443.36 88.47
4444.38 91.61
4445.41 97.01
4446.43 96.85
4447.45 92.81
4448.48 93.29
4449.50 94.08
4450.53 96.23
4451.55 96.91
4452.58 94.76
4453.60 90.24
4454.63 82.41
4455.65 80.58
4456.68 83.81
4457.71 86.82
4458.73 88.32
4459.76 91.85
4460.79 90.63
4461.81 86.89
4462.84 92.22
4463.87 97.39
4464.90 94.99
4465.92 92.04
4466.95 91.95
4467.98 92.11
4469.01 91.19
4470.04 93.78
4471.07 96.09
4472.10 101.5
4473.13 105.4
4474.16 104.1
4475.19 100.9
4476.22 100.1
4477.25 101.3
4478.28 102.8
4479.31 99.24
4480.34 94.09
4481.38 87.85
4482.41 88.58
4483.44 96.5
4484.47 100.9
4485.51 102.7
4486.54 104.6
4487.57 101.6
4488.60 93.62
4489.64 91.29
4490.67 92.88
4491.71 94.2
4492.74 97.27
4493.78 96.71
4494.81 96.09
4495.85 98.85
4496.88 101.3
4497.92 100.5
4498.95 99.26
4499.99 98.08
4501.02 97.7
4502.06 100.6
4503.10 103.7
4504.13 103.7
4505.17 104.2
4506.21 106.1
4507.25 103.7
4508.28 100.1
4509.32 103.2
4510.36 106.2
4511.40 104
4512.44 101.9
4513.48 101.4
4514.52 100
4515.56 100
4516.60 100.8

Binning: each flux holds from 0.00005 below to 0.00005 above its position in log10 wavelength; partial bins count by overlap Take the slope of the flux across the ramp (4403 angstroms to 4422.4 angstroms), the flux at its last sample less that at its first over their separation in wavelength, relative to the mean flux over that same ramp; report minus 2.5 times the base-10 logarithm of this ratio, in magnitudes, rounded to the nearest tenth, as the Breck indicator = 5.4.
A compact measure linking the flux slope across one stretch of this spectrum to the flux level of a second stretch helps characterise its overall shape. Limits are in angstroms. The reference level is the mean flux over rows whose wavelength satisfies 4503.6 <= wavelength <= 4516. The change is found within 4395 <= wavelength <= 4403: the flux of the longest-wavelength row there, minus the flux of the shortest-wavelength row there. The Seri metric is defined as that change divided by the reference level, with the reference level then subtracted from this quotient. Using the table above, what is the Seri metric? -103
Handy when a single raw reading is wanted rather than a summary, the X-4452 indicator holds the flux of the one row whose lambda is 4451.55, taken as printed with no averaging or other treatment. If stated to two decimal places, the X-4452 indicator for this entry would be 96.91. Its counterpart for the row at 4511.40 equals 104.00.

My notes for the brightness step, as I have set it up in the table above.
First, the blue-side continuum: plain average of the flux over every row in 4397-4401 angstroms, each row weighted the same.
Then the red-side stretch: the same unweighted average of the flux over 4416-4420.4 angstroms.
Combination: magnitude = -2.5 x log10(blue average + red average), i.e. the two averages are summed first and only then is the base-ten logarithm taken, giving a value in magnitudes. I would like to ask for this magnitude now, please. -5.67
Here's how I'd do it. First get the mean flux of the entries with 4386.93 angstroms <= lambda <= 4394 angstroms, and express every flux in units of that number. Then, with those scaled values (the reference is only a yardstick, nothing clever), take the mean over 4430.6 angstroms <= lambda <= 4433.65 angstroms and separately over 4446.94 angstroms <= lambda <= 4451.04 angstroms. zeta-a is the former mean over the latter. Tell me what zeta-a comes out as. 1.00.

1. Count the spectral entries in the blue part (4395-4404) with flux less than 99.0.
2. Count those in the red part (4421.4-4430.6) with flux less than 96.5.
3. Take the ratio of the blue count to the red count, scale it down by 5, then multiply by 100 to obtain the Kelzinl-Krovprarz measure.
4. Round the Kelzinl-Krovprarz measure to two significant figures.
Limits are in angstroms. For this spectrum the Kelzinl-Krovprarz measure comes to 45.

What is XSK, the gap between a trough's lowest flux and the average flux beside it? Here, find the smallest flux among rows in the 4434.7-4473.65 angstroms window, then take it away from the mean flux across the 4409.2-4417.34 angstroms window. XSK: 14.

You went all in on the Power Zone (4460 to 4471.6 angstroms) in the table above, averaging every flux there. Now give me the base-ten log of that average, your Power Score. 1.97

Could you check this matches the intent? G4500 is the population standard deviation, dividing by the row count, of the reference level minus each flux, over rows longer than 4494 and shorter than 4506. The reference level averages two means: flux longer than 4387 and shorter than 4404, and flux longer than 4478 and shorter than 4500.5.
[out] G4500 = 3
